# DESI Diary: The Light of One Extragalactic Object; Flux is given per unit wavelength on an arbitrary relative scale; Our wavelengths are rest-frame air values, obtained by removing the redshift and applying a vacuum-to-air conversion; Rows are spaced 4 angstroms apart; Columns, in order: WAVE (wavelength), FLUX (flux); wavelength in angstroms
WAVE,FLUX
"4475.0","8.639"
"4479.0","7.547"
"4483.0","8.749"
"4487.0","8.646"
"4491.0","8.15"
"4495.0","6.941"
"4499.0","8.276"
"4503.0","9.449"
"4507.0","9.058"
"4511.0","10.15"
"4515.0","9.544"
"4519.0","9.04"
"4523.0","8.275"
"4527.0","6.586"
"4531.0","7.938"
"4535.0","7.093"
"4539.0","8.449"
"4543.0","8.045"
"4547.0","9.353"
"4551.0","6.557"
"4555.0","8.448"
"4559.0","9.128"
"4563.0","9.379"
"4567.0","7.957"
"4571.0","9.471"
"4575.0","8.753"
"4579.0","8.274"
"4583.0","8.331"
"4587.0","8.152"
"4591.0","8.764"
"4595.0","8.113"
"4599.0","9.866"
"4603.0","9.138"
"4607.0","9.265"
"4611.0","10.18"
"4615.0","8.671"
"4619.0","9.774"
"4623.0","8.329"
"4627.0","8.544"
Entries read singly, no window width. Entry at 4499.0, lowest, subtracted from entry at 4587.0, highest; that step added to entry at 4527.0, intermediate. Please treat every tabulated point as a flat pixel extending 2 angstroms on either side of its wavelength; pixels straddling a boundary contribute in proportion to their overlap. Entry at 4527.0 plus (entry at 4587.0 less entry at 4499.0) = 6.5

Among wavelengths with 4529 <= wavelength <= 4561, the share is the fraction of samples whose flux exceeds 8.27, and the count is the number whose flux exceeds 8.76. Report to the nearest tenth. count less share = 1.5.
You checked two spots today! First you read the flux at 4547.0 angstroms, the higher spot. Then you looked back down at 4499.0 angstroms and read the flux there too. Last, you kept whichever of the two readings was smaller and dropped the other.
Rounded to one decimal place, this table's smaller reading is 8.3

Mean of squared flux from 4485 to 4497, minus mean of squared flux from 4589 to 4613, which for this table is -22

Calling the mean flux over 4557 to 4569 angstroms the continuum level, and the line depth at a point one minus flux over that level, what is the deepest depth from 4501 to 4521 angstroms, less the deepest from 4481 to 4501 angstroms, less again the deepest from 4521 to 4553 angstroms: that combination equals -0.49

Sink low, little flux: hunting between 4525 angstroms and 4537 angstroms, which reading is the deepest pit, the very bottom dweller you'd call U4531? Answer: 6.586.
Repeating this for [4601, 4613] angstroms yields 9.138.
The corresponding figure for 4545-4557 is 6.557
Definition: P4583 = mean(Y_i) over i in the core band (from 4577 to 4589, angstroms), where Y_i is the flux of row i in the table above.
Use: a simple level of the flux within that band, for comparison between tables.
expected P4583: 8.3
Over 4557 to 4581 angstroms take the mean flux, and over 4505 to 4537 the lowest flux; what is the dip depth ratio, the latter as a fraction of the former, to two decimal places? 0.75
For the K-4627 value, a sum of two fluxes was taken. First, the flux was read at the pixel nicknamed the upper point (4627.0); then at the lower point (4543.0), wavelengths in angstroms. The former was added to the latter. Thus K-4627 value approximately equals 17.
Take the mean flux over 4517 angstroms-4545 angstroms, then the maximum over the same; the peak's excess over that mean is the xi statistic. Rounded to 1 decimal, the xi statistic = 1.1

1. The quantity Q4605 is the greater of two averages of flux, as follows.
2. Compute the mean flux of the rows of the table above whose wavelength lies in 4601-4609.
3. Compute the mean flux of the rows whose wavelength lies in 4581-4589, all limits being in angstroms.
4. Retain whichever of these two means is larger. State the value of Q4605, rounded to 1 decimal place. 9.2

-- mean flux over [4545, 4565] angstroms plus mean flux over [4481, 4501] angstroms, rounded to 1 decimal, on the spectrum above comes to 16.7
